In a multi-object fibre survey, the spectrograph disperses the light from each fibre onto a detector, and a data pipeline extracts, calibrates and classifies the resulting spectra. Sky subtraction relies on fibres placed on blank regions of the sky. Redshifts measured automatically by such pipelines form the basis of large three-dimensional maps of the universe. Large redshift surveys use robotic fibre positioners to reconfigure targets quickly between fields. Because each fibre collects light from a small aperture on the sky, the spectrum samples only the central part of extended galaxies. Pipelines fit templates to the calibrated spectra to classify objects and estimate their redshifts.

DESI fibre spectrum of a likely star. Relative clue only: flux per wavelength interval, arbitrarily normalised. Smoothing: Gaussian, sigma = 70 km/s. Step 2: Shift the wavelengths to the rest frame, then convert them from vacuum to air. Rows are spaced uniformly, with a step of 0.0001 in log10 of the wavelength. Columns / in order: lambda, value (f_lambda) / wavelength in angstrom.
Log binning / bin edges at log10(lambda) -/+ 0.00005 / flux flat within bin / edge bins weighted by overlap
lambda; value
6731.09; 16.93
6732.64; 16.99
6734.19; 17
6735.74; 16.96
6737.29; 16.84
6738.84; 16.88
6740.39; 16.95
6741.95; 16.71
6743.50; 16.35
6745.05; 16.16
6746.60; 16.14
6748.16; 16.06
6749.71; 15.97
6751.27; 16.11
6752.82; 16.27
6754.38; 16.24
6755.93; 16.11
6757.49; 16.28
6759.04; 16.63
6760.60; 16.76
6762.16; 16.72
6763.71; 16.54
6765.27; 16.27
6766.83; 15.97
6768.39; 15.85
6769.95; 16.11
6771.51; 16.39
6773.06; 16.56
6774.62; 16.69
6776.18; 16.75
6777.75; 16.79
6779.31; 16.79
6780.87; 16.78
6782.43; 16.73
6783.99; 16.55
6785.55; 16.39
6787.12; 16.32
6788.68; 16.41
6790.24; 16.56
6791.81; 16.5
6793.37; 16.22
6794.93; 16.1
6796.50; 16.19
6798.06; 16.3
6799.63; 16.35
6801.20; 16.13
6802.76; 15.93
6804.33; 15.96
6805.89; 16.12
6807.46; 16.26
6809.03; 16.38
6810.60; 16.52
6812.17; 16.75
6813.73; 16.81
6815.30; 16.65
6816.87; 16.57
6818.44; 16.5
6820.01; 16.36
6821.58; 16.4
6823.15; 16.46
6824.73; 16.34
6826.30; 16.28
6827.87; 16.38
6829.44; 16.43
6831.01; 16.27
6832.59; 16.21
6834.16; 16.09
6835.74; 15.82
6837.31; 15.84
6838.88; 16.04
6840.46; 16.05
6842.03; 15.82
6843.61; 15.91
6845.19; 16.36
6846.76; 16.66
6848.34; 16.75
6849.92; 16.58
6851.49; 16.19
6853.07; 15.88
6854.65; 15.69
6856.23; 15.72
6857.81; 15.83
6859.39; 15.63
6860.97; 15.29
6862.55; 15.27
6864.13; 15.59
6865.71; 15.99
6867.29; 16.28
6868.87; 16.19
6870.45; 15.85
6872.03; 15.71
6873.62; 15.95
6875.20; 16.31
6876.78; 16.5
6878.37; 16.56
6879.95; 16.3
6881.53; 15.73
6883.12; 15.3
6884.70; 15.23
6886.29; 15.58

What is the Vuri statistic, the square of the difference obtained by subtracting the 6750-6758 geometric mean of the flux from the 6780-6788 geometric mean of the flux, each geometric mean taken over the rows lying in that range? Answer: 0.12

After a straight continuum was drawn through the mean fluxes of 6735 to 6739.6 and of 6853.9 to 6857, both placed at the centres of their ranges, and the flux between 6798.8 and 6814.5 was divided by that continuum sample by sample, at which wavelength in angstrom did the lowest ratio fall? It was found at 6802.76 angstrom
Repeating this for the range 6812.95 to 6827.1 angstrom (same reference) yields 6826.30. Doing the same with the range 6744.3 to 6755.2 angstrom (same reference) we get 6749.71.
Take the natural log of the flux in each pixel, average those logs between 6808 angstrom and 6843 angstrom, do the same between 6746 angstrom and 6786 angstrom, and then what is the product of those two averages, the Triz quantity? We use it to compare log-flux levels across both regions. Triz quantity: 7.81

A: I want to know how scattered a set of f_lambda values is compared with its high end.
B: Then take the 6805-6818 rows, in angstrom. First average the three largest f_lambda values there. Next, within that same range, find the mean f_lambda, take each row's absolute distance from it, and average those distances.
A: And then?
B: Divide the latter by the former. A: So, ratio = 0.0114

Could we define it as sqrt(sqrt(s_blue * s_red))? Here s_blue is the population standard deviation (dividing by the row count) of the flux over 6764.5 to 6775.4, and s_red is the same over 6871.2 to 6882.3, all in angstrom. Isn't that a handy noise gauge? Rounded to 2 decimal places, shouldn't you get 0.55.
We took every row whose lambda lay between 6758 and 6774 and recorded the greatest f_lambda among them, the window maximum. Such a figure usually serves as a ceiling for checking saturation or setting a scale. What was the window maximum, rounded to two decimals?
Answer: 16.76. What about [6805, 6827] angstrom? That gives 16.81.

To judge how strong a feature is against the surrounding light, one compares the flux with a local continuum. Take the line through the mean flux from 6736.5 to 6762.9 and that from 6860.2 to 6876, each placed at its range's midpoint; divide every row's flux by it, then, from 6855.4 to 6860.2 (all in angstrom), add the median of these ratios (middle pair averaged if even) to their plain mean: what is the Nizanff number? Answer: 1.98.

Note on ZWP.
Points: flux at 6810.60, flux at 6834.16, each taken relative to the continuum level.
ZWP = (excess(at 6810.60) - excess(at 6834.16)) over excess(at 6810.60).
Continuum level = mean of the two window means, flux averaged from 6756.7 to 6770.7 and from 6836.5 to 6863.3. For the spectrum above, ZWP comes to 1.2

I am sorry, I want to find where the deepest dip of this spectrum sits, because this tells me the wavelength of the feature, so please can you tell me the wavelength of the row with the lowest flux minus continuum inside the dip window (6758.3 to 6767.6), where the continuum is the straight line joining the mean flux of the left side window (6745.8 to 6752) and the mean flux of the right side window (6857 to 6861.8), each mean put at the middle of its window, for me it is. 6766.83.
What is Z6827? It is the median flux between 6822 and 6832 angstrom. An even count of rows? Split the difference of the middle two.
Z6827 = 16.4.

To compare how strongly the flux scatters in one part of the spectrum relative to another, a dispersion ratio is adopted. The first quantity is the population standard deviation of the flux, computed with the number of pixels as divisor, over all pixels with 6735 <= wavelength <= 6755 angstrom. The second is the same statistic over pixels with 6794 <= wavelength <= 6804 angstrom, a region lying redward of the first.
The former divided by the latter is 2.6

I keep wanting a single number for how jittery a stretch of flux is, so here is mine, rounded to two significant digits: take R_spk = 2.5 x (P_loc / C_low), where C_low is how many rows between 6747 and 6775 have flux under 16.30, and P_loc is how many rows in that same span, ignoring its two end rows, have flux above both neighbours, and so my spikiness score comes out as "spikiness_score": 0.45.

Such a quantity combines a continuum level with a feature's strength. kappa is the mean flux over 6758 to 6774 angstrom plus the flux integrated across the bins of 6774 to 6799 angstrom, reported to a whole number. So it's 429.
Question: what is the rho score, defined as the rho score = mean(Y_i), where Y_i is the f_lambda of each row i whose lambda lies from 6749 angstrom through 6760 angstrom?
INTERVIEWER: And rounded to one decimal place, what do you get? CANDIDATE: 16.2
